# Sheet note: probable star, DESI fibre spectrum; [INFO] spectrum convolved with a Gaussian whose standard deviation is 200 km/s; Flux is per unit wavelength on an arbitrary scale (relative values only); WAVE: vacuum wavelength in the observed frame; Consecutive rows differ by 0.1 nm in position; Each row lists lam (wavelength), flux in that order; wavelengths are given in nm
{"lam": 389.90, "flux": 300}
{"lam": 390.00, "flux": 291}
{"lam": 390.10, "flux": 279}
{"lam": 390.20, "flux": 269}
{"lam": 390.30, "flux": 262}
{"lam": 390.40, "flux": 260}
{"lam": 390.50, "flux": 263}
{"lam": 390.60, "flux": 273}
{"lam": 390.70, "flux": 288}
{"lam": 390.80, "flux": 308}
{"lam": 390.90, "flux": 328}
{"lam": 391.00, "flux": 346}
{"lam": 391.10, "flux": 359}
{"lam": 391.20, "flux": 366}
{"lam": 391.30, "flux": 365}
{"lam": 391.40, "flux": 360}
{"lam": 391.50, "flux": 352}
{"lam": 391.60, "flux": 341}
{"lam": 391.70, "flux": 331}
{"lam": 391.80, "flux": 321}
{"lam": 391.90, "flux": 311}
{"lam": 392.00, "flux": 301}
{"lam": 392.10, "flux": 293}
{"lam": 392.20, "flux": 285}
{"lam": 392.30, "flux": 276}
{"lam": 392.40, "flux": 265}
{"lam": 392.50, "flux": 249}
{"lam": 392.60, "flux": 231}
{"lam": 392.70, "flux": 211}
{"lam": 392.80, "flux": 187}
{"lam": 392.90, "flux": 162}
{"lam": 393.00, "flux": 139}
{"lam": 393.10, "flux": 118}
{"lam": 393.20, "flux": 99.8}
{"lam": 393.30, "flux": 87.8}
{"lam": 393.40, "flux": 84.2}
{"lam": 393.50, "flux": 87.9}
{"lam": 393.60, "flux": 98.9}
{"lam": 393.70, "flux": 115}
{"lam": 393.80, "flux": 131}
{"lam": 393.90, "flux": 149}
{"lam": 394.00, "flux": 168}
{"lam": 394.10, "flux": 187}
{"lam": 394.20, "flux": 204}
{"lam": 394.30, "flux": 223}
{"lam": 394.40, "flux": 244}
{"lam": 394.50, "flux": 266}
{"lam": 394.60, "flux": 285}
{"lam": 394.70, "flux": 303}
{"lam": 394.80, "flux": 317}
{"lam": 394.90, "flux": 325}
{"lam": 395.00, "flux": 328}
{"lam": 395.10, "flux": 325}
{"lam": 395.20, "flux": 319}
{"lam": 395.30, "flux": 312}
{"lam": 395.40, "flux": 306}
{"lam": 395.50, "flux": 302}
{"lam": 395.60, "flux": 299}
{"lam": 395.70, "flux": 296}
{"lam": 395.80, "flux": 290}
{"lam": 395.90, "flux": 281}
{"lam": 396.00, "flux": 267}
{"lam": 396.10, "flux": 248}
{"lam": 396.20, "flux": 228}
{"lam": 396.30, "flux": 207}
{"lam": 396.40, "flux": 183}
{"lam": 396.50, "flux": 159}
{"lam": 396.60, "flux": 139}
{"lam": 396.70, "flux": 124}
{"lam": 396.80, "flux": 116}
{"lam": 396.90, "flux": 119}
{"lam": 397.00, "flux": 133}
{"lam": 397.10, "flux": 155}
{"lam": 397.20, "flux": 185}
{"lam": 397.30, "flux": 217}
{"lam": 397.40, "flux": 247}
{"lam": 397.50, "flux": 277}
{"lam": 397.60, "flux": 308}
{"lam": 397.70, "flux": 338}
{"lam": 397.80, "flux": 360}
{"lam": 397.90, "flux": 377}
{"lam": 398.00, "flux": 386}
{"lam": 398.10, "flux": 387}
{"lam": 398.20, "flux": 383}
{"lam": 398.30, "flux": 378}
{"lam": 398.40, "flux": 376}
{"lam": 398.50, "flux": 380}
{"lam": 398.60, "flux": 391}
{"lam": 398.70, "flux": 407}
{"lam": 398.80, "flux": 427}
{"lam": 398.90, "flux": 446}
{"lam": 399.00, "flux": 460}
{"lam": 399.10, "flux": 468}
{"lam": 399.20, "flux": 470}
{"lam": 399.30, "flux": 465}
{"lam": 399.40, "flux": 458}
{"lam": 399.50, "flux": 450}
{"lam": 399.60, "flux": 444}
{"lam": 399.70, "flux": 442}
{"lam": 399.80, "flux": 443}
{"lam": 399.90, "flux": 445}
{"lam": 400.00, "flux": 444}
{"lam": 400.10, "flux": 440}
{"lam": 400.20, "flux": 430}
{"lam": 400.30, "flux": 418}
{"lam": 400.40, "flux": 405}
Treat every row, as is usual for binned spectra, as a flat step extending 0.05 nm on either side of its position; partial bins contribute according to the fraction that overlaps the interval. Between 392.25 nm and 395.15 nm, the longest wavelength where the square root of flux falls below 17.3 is 394.60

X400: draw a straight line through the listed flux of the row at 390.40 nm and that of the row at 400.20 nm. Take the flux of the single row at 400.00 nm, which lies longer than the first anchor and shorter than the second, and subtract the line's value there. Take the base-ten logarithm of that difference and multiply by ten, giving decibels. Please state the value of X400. 12.4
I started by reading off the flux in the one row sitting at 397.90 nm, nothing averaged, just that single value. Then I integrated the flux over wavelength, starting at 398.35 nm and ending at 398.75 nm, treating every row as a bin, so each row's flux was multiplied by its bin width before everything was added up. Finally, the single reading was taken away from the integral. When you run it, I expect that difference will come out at -222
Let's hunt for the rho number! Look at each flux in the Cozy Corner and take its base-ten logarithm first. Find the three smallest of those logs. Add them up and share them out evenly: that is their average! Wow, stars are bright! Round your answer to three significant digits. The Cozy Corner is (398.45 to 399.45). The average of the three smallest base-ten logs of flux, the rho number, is 2.59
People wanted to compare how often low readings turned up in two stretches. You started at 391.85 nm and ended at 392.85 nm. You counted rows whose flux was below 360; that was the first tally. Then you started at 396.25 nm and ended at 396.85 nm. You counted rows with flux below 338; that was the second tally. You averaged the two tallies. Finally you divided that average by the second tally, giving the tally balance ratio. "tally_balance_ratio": 1.33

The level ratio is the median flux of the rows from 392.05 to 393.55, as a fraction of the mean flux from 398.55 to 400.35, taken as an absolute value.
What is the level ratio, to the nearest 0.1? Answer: 0.4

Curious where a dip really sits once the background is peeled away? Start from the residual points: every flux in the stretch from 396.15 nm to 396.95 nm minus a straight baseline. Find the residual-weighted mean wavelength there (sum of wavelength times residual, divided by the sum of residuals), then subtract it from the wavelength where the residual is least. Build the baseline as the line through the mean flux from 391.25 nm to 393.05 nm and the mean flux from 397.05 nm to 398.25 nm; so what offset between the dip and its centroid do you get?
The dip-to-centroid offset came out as 0.18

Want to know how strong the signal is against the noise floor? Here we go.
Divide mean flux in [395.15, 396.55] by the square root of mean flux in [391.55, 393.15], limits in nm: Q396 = 17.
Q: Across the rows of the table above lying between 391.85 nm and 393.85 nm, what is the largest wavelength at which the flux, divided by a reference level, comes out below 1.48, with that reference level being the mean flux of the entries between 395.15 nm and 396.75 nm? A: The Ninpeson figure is 393.80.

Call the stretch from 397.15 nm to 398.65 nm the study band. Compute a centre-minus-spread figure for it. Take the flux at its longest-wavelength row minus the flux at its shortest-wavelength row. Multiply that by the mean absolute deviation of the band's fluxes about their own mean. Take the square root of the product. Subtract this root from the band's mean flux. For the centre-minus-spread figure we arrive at 224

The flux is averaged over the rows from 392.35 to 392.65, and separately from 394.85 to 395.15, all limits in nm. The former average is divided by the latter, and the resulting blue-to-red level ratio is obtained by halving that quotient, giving 0.38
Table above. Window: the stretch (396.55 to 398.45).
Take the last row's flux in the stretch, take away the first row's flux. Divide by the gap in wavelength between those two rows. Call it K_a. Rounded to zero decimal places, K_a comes 132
